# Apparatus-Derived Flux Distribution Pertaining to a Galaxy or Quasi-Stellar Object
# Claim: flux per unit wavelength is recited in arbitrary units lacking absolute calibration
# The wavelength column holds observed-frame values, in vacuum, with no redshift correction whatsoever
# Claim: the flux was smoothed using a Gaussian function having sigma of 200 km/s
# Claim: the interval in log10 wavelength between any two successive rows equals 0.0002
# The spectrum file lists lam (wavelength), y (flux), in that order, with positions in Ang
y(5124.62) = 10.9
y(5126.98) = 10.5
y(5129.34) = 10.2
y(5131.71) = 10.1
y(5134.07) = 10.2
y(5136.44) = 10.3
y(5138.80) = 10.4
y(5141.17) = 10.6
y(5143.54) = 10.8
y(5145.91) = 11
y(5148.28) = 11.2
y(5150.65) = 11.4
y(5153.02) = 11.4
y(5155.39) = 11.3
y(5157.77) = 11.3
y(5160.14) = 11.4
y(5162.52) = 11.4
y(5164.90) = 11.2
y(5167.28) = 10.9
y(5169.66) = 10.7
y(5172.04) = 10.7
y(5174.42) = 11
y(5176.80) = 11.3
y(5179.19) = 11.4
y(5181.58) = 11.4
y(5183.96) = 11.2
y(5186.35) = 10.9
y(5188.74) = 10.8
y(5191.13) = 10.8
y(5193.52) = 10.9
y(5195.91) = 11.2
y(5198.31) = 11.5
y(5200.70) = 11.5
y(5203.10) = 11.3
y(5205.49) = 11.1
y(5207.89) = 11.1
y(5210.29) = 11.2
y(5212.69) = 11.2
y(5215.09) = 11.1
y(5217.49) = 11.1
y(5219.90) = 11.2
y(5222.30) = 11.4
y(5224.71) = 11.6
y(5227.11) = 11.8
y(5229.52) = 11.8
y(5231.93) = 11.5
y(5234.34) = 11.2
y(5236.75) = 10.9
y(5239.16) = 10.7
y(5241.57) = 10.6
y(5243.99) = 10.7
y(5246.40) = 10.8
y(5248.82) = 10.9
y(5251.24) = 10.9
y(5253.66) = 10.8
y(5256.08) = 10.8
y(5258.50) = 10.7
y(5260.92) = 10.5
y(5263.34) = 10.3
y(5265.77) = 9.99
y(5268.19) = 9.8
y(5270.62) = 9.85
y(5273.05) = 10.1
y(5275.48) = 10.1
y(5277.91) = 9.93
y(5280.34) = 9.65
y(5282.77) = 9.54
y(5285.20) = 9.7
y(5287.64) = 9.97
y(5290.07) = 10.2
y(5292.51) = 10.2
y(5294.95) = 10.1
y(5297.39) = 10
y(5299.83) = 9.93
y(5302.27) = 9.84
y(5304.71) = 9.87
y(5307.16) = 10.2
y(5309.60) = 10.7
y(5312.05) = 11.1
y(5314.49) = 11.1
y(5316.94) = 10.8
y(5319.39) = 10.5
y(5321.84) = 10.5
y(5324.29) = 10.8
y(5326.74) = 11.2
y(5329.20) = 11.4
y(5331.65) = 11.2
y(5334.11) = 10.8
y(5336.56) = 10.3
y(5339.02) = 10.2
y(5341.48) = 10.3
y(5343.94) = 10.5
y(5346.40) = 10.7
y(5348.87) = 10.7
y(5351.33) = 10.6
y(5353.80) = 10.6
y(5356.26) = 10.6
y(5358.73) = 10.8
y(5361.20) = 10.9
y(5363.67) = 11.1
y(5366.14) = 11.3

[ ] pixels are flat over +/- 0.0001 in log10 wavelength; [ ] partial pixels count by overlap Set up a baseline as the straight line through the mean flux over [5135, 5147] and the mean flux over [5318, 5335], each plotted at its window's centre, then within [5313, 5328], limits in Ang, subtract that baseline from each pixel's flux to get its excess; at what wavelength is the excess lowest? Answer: 5321.84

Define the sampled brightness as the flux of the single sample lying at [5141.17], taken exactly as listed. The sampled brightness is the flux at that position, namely 10.6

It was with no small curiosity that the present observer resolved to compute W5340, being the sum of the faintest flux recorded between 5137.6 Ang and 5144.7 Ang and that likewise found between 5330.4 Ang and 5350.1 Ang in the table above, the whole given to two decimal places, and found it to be 20.60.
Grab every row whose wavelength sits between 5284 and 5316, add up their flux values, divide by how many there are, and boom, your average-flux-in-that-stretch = 10.2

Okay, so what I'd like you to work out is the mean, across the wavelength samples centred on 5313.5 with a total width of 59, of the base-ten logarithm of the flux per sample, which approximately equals 1.02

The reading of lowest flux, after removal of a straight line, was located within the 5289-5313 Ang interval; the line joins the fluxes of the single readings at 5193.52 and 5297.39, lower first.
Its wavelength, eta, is 5302.27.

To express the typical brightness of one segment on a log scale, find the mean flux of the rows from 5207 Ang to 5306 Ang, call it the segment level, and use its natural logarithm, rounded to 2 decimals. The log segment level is 2.36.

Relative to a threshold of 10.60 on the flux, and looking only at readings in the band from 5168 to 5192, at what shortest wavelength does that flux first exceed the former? 5169.66 Ang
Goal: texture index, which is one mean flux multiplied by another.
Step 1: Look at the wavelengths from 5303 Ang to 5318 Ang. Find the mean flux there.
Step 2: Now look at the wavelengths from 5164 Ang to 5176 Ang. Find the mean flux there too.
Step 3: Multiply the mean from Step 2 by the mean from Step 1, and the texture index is 116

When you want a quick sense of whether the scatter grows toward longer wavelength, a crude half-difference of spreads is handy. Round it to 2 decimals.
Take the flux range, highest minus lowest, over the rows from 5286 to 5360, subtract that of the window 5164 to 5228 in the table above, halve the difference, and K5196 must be 0.23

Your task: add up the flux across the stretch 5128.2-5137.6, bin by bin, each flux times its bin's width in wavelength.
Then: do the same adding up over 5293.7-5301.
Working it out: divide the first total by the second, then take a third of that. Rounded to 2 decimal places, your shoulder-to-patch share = 0.44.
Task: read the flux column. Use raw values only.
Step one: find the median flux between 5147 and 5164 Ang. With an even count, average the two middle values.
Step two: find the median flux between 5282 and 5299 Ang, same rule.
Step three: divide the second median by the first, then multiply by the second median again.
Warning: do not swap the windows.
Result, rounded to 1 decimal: 8.8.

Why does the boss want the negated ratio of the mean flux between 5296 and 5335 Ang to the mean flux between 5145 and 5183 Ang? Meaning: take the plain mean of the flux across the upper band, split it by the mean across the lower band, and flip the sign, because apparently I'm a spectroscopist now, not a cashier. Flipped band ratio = -0.95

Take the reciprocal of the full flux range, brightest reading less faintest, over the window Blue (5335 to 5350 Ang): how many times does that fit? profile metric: 2.0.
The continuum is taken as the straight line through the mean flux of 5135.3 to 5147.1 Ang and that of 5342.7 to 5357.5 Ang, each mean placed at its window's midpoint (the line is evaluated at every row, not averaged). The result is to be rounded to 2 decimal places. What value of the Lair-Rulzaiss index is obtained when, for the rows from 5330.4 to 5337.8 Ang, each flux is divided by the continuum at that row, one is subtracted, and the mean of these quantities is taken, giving 0.01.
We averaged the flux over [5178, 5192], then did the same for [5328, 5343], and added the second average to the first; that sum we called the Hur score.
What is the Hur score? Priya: 21.8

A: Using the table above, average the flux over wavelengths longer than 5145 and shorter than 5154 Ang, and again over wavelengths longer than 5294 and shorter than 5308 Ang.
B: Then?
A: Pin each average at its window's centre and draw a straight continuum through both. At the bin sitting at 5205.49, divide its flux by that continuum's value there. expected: 1.029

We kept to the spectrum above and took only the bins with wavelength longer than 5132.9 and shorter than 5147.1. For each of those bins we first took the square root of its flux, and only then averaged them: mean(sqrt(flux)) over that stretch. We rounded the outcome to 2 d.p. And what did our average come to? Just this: 3.25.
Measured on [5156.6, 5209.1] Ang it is 3.34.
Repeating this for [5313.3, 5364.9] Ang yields 3.28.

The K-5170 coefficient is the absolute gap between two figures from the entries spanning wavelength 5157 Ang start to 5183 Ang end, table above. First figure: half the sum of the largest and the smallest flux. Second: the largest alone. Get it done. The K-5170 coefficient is 0.35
